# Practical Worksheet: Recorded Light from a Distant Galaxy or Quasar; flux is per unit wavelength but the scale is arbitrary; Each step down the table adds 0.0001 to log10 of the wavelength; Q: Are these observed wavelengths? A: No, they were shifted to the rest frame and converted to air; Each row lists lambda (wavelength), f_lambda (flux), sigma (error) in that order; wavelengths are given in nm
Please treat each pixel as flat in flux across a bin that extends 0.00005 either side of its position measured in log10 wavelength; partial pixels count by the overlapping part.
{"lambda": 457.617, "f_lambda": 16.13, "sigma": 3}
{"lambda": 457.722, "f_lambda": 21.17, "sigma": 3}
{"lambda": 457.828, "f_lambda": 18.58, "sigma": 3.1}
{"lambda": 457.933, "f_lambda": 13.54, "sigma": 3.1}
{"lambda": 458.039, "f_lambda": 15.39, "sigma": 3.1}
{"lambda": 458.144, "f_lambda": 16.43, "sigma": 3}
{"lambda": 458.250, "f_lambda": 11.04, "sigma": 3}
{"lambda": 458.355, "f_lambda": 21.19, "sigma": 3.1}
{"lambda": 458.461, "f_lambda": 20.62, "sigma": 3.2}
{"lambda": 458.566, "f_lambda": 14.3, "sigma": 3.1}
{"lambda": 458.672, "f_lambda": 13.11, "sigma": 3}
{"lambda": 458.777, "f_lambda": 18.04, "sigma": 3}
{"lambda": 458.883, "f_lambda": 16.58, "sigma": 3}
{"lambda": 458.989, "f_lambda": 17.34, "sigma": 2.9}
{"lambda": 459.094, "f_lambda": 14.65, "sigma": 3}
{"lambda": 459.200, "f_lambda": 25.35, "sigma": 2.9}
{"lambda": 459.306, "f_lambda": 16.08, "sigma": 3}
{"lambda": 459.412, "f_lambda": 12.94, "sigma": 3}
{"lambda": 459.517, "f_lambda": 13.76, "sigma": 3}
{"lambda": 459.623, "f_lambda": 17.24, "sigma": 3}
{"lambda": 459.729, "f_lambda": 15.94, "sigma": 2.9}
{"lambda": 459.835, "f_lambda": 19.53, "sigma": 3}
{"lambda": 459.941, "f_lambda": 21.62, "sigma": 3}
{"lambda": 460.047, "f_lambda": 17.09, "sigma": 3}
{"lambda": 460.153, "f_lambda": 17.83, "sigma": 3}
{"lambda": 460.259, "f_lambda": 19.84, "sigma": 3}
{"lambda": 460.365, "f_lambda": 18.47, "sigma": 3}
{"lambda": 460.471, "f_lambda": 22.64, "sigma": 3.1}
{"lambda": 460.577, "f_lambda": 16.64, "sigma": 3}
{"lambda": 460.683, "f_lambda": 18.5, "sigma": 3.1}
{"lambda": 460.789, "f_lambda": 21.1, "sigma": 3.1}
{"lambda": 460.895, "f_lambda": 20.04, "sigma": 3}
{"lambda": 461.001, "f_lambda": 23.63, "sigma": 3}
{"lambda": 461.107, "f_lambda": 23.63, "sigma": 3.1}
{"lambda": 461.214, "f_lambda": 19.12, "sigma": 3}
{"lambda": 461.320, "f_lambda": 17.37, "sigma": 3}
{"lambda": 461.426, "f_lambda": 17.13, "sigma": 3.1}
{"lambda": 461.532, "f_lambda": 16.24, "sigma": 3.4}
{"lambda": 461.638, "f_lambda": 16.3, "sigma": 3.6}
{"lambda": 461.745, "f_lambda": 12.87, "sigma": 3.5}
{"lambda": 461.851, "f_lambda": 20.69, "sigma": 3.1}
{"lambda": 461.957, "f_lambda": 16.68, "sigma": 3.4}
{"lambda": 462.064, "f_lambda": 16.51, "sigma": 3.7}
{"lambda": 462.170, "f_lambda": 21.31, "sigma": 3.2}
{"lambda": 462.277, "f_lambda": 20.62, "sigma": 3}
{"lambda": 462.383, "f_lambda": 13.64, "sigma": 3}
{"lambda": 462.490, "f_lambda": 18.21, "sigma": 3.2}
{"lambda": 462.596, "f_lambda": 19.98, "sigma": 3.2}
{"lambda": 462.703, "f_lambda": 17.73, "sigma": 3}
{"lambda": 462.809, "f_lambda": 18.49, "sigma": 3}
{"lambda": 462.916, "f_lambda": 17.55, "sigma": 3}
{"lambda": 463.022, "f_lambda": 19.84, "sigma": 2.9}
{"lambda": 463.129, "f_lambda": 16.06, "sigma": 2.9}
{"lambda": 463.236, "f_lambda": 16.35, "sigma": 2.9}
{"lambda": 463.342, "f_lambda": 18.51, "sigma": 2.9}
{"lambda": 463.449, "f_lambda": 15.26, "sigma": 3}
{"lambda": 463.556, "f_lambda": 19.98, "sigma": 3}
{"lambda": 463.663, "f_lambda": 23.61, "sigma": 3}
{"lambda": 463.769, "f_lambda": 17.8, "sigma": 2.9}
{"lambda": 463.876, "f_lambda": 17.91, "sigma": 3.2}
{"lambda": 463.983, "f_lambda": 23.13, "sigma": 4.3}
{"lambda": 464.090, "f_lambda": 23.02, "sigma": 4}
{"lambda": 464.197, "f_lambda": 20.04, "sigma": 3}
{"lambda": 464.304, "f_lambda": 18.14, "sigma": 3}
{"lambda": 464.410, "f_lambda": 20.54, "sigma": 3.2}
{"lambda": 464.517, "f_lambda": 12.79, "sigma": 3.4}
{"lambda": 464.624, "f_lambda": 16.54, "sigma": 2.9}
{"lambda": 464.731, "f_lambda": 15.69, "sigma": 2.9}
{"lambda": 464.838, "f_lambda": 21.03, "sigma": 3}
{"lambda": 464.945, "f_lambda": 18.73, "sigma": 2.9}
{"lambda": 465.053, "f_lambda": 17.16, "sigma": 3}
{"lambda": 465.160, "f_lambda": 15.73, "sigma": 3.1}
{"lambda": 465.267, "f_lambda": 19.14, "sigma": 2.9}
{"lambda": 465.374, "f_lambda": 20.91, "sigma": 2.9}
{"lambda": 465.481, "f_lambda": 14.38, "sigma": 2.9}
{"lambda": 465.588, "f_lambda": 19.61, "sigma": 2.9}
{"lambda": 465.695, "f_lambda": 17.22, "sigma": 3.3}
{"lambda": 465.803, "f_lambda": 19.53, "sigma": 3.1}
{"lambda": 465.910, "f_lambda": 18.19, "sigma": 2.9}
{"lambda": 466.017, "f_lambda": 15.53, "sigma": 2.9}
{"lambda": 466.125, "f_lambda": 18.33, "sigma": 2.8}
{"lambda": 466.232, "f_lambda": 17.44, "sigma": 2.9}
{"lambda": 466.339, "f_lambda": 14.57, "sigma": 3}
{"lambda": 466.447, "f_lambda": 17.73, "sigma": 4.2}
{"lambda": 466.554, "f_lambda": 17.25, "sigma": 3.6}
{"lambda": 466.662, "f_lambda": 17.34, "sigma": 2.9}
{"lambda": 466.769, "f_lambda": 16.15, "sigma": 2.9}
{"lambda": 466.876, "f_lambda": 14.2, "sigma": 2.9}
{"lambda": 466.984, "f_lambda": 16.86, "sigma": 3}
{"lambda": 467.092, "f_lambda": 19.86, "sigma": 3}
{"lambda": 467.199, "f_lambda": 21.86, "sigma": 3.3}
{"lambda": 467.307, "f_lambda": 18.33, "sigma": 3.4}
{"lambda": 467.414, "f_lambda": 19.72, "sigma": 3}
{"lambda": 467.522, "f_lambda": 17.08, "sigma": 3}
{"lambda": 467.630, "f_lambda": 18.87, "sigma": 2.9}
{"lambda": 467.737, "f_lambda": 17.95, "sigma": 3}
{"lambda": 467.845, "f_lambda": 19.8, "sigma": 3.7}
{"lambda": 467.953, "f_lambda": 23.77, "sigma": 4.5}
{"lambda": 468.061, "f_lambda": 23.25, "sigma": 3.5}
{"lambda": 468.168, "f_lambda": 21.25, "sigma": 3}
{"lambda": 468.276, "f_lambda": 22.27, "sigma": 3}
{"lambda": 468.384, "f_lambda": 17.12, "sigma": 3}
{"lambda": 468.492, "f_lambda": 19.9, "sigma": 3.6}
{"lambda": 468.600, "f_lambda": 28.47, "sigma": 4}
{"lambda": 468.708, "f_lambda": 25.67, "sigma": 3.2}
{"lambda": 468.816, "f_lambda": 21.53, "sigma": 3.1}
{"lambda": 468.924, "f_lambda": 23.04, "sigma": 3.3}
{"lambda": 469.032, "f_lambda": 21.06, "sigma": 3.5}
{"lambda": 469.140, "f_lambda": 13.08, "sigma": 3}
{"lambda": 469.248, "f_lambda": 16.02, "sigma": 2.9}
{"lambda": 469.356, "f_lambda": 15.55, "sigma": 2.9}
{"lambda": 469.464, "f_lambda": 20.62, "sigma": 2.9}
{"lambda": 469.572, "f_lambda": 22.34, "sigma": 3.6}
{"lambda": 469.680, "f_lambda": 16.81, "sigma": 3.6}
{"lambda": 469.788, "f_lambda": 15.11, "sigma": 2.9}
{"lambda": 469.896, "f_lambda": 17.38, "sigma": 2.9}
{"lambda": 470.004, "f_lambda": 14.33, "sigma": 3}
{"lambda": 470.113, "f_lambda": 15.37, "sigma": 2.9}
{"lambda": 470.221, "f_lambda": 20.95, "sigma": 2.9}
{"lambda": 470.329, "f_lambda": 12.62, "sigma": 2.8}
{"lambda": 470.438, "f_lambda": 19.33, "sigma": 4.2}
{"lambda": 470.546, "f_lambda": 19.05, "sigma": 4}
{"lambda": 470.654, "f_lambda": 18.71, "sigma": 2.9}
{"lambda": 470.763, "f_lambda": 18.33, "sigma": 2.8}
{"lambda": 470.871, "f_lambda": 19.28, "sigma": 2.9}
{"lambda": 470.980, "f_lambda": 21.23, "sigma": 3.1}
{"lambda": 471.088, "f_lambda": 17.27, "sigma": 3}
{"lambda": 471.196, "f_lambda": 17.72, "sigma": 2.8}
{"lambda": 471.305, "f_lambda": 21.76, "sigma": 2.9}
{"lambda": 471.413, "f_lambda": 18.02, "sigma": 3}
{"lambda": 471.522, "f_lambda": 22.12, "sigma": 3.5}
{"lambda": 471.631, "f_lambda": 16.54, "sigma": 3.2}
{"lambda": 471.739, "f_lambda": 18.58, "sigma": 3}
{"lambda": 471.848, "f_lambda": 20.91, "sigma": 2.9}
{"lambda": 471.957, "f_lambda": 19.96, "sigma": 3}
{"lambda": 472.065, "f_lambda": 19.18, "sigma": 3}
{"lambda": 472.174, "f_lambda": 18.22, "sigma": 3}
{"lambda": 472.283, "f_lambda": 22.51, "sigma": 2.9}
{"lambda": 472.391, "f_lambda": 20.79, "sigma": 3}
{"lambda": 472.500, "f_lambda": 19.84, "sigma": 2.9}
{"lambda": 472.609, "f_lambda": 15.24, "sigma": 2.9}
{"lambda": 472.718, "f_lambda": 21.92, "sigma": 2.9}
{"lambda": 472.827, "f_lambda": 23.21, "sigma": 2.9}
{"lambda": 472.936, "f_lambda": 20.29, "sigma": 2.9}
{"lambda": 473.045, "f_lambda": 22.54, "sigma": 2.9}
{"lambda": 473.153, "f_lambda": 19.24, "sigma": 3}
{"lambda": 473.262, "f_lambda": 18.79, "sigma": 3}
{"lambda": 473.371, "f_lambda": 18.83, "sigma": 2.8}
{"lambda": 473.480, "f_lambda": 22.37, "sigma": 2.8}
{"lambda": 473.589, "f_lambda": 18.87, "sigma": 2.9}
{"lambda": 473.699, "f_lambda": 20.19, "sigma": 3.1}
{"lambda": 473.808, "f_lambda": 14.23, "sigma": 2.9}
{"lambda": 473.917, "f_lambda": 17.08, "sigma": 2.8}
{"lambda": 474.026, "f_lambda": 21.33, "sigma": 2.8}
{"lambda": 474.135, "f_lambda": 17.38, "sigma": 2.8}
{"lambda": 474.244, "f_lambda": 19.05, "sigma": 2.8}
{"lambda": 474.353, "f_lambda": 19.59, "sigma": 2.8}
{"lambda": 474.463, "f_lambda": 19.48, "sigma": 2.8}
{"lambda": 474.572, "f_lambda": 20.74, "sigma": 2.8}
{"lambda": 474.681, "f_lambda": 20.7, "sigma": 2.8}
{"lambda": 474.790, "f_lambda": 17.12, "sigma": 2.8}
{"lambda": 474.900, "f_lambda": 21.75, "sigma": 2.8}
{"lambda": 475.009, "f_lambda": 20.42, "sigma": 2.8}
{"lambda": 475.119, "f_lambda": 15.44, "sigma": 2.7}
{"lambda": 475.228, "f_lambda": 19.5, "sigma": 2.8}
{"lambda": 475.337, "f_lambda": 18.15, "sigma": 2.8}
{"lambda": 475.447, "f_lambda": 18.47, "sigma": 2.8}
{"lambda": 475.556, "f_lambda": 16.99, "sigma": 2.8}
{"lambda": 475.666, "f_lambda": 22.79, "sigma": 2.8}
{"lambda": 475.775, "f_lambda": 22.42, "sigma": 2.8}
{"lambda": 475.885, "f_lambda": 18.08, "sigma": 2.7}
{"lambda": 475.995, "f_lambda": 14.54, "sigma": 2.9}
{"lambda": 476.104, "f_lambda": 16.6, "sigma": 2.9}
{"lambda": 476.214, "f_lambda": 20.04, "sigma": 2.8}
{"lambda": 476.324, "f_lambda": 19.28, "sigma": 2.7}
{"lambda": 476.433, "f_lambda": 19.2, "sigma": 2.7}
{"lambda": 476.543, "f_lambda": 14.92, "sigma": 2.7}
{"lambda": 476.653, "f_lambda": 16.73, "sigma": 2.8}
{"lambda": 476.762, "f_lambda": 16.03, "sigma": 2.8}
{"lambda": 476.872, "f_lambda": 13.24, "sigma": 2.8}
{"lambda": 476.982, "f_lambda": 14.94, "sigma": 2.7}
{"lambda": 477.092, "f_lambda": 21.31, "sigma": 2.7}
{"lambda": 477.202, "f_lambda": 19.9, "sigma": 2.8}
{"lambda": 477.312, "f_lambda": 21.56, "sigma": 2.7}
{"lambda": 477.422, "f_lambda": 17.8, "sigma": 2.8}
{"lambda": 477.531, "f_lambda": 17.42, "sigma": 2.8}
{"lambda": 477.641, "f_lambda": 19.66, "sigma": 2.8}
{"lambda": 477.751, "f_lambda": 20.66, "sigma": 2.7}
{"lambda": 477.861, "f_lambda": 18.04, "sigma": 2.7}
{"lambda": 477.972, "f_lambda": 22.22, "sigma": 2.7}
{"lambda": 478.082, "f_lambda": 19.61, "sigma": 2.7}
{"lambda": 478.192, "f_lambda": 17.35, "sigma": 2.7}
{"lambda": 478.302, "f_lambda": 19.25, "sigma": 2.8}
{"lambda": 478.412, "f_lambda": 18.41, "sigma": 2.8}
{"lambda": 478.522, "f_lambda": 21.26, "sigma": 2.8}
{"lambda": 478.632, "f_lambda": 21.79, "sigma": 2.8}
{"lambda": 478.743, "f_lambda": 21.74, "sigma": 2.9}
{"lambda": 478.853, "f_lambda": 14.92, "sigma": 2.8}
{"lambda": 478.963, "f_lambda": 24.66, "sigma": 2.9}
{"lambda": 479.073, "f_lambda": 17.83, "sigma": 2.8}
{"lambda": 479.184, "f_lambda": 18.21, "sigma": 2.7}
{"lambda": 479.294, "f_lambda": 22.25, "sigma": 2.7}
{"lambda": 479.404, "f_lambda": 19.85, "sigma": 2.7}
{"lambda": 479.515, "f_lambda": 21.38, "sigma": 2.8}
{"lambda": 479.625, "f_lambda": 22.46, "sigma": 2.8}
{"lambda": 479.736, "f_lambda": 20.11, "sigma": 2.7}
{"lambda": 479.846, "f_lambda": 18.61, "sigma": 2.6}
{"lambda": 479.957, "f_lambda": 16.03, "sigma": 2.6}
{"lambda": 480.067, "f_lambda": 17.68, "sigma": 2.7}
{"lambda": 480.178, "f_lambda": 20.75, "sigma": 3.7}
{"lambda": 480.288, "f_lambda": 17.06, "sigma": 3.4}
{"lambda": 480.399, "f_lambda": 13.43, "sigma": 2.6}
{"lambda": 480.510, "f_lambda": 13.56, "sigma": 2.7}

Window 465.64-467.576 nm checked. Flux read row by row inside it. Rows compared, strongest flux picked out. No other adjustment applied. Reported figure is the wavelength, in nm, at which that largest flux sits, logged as 467.199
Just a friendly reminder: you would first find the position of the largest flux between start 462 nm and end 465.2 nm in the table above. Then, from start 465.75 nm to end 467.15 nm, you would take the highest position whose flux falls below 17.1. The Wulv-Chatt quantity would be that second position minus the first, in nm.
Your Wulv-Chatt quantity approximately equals 3.32 nm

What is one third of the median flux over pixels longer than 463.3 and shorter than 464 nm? 6.17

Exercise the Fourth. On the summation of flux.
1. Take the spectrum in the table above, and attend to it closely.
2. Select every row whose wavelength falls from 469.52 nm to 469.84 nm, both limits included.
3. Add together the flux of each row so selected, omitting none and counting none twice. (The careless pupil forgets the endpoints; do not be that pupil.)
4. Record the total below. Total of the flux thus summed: 54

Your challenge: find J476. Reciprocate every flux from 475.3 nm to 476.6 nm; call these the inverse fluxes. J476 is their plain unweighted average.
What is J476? 0.0551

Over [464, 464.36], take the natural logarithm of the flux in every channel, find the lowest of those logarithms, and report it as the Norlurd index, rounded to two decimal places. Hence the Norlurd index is 2.90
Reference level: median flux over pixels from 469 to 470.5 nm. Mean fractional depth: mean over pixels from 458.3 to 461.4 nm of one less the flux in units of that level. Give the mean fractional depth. -0.12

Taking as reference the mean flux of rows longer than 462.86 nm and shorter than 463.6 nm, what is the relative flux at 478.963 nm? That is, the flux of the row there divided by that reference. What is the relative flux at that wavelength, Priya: 1.40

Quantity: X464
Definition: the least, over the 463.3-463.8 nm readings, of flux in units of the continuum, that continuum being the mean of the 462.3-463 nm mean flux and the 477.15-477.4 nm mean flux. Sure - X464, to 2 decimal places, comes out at 0.80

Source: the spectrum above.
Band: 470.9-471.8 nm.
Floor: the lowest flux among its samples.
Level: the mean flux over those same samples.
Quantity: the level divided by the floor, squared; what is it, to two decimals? 1.34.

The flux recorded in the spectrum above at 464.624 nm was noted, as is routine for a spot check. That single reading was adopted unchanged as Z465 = 16.54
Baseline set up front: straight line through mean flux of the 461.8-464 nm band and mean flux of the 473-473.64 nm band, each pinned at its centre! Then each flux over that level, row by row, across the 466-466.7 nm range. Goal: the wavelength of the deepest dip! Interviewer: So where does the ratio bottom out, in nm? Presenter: 466.339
